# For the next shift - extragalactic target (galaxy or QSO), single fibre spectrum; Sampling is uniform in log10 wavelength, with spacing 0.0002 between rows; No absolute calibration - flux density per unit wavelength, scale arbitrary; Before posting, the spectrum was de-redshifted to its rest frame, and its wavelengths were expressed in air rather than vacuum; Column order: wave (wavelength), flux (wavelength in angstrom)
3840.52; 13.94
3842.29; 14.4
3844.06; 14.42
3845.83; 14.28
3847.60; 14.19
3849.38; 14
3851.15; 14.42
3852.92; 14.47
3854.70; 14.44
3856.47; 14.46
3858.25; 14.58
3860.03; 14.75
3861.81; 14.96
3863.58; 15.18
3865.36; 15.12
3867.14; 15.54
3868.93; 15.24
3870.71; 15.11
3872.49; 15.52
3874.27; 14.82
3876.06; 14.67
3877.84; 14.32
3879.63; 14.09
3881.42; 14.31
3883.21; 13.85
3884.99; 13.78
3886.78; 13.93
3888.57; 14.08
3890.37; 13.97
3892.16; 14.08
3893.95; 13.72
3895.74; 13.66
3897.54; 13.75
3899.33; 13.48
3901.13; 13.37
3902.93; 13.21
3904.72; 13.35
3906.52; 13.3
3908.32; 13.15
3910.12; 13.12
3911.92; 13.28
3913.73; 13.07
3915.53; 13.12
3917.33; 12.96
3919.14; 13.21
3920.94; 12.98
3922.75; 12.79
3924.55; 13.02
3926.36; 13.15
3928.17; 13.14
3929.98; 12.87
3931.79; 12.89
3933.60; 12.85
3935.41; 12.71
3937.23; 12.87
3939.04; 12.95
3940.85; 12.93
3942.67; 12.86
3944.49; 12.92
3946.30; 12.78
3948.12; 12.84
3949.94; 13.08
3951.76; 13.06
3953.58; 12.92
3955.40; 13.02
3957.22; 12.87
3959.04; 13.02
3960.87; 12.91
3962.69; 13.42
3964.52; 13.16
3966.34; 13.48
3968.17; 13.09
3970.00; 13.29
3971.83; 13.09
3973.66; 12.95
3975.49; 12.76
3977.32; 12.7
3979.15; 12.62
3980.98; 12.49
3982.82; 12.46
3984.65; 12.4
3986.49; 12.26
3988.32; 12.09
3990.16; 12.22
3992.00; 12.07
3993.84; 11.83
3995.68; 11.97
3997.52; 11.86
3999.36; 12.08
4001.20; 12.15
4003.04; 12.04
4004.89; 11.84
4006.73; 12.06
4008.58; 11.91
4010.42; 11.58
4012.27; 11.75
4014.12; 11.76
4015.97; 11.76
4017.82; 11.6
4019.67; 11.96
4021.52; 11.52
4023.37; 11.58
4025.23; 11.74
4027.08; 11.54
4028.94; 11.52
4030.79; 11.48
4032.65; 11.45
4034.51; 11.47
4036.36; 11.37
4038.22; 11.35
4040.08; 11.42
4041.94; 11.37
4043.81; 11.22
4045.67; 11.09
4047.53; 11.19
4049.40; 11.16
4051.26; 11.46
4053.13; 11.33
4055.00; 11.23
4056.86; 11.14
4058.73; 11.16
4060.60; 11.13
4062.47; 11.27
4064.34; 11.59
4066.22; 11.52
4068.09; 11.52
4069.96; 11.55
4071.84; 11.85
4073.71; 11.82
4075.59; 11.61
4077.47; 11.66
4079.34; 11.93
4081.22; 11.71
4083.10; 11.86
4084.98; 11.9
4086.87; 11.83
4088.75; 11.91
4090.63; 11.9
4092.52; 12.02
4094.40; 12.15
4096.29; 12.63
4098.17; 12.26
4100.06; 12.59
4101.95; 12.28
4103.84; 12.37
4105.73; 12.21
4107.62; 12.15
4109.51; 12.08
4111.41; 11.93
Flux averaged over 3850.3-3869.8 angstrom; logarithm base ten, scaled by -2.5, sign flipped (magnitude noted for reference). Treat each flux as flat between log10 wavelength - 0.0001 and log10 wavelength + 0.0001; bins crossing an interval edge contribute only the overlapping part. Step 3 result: 2.93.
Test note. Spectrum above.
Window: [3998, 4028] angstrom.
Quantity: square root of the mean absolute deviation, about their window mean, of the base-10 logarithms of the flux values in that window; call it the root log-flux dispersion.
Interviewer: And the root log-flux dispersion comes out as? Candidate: 0.08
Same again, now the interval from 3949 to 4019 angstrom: 0.13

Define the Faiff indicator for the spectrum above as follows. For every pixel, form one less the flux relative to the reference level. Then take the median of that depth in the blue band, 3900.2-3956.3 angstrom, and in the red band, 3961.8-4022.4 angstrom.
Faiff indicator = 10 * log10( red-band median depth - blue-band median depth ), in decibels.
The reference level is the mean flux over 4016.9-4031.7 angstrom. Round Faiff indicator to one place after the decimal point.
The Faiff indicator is -11.0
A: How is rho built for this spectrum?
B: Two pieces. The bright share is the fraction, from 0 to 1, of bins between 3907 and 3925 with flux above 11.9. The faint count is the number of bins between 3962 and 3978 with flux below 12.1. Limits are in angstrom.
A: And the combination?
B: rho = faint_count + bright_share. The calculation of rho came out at 1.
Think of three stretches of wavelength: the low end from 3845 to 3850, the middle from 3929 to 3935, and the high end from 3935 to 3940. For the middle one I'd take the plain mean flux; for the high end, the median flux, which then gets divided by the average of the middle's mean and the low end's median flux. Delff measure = 0.951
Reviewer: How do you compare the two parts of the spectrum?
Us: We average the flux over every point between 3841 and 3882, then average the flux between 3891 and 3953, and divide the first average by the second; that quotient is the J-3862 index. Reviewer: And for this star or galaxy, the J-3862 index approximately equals 1.12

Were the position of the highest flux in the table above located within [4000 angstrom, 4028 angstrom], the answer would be 4001.20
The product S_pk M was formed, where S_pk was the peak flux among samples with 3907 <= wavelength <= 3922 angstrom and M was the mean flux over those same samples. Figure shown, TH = 174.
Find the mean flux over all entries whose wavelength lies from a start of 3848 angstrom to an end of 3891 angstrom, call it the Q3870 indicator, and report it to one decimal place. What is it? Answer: 14.6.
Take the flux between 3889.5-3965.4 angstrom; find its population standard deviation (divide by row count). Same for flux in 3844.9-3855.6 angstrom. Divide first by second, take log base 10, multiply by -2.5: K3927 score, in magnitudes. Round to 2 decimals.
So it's -0.70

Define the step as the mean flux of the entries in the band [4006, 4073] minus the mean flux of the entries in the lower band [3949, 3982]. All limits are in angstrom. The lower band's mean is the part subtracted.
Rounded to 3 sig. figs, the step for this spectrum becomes -1.51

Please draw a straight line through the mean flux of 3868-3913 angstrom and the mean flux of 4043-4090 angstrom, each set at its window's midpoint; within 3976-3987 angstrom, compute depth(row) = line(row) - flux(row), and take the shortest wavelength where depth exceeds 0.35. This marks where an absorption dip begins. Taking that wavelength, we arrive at 3986.49 angstrom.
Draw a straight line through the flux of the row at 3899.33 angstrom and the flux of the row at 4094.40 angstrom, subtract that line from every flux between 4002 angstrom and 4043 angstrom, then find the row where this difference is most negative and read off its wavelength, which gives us 4038.22 angstrom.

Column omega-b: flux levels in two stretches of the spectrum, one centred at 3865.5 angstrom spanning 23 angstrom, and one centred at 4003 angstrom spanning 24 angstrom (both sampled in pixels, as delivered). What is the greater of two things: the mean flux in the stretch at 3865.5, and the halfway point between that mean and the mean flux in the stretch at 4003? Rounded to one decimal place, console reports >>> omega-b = 15.0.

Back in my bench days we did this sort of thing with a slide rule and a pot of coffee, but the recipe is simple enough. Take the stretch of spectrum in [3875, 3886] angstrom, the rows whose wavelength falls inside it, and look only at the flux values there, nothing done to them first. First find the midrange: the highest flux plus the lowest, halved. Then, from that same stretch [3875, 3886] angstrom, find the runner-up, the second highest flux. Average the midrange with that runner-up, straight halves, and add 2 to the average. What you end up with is 16.3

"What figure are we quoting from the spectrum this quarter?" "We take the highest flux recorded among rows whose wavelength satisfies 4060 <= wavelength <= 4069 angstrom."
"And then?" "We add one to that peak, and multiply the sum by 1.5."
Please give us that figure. 18.9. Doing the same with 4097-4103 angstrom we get 20.4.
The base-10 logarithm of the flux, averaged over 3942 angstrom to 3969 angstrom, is 1.115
